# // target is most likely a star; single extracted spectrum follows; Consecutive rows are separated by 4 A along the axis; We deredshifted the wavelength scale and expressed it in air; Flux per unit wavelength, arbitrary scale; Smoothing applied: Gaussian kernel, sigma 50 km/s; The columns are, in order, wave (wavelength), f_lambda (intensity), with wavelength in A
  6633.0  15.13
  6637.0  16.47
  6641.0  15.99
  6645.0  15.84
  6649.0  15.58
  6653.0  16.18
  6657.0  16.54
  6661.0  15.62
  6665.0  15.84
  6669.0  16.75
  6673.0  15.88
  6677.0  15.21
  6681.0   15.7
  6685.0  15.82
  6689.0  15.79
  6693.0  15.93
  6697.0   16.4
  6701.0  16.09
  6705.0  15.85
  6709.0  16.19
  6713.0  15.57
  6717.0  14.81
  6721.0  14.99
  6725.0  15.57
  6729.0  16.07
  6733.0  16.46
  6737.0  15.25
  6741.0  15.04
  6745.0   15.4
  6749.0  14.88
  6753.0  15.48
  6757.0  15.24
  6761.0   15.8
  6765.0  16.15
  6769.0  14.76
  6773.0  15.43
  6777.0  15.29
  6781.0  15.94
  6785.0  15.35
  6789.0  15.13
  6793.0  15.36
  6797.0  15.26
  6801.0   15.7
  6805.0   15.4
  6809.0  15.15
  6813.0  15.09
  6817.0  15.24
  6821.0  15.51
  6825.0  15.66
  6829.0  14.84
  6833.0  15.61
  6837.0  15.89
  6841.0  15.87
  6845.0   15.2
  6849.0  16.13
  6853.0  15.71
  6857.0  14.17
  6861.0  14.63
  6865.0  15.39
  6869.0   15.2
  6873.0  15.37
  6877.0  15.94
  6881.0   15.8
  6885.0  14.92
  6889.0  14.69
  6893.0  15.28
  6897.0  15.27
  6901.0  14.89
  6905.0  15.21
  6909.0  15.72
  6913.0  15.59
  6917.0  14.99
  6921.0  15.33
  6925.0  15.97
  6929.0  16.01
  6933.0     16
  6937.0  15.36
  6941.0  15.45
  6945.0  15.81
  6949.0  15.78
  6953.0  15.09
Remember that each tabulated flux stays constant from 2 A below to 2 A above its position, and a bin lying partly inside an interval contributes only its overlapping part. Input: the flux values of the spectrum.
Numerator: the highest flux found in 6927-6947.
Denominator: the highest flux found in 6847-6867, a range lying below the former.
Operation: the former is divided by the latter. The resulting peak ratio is 0.993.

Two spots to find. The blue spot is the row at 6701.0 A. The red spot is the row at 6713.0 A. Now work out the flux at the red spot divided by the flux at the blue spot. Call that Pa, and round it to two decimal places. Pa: 0.97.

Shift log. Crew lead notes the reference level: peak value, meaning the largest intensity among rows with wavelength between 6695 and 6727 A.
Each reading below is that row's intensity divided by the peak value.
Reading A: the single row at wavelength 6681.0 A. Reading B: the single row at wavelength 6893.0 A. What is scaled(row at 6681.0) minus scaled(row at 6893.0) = 0.026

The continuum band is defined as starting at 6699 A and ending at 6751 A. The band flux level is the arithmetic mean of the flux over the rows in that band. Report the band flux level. 15.55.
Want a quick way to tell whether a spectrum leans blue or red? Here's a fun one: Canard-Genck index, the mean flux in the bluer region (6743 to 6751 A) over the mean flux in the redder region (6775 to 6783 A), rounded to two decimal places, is 0.97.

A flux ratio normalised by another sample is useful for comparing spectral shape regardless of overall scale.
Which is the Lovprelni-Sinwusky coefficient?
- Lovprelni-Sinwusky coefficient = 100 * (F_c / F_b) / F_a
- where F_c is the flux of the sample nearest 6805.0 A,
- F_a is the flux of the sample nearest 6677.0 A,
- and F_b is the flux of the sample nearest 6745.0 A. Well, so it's 6.57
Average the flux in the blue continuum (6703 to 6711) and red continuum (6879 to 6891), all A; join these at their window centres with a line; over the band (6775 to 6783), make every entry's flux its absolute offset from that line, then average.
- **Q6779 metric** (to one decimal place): 0.3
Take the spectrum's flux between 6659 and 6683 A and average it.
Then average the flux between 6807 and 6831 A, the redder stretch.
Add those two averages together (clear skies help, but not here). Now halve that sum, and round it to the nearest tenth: 15.5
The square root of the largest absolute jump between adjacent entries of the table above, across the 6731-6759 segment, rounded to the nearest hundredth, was 1.10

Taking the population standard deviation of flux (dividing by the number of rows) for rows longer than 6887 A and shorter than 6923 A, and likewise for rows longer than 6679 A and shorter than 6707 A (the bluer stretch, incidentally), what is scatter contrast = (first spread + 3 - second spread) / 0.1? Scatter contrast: 31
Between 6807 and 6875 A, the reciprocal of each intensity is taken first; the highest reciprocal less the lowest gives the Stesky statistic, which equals 0.0086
